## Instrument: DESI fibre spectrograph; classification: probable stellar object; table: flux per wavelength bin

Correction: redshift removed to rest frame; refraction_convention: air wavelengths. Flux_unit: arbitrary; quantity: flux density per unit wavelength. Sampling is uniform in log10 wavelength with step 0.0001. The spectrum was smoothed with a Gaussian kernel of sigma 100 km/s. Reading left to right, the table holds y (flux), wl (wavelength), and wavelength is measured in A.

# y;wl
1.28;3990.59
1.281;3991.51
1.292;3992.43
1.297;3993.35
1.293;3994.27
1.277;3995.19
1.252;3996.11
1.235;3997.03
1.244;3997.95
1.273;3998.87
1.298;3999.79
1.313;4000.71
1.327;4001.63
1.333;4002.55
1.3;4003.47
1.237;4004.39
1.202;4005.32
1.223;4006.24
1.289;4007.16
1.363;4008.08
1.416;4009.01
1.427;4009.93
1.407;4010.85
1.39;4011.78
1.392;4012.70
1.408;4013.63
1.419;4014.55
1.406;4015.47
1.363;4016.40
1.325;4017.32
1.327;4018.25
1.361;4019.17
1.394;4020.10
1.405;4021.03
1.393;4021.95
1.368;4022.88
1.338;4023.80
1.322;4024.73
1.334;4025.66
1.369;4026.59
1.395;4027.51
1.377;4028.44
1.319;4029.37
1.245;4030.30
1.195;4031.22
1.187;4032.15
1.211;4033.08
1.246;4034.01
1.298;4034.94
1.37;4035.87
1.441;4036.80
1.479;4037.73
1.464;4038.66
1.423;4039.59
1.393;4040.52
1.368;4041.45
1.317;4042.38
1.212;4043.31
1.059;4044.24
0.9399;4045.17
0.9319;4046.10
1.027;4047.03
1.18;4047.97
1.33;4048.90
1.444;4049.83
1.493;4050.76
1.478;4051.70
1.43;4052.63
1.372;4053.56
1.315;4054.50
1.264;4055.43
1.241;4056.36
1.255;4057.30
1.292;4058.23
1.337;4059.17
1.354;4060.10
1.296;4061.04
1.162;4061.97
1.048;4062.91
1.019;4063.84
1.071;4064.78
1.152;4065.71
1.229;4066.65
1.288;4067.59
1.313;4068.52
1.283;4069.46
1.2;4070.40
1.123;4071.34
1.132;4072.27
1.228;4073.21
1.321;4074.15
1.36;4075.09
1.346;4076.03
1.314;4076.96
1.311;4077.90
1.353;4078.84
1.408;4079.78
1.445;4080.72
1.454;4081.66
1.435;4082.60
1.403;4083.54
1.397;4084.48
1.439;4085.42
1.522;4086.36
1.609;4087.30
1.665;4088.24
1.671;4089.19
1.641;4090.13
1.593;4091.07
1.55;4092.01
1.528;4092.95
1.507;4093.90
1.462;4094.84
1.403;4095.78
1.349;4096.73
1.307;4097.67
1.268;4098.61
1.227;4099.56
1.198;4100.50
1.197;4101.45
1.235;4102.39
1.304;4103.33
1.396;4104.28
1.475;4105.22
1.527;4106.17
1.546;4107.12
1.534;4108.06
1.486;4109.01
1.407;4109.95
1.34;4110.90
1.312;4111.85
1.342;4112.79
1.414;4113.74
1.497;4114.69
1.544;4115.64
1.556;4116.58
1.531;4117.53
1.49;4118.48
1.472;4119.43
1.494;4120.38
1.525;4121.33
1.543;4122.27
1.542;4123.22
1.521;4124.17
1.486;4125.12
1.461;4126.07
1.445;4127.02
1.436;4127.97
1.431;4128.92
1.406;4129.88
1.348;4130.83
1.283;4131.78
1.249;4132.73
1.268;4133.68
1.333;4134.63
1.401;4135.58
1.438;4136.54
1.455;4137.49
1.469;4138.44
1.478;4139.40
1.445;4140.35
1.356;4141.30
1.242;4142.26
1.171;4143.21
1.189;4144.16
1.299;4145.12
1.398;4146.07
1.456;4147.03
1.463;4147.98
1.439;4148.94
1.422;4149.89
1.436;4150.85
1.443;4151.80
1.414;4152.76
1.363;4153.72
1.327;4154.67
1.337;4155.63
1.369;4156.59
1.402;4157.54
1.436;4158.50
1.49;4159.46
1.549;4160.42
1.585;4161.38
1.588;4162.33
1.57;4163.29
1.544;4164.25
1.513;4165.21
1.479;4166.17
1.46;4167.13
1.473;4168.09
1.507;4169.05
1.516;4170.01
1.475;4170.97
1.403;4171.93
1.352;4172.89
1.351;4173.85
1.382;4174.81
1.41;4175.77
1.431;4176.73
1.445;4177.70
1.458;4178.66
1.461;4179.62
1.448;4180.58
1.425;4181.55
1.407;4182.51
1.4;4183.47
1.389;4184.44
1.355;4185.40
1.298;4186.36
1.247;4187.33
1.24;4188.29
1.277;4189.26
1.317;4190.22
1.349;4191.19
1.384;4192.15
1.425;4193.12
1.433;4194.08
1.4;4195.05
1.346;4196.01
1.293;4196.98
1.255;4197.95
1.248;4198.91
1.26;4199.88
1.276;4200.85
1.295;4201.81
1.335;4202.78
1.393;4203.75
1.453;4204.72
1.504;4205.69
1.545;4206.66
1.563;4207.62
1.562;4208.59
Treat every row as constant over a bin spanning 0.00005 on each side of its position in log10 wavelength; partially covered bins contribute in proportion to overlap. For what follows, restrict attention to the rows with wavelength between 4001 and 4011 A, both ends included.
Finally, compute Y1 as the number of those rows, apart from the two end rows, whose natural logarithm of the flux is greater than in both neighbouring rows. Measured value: 2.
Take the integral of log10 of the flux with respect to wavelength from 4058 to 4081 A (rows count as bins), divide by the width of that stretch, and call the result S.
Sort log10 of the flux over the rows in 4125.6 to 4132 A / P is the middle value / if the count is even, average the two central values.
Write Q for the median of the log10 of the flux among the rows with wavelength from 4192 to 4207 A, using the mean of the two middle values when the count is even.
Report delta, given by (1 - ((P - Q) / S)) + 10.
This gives 10.8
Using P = 0.16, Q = 0.135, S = 0.096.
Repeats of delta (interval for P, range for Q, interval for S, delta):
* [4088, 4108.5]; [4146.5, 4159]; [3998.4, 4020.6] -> 10.9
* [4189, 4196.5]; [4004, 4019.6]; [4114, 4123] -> 11.0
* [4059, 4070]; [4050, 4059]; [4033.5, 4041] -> 11.1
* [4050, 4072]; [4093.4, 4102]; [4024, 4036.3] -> 11.1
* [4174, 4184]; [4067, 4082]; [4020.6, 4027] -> 10.7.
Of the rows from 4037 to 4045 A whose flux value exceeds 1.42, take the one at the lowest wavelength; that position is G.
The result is 4037.73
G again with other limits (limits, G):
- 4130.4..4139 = 4136.54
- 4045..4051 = 4049.83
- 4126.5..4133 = 4127.02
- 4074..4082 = 4080.72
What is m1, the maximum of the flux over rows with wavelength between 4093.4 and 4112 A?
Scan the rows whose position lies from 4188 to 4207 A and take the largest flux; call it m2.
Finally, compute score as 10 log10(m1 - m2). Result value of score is -30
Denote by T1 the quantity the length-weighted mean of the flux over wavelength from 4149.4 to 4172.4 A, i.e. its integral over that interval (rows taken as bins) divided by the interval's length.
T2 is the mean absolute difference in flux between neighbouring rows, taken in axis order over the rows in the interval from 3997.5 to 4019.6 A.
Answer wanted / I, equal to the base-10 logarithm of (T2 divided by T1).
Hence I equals -1.72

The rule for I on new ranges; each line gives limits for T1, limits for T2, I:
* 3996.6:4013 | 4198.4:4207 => -1.55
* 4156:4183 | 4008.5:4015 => -2.06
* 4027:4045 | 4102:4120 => -1.43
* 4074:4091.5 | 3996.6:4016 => -1.74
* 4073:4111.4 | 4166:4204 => -1.70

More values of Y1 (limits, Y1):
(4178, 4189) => 1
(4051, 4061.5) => 1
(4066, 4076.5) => 2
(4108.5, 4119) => 1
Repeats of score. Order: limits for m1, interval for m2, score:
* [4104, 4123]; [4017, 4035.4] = -8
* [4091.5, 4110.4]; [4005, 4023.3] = -9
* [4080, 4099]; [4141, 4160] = -7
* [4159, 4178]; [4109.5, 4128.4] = -15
